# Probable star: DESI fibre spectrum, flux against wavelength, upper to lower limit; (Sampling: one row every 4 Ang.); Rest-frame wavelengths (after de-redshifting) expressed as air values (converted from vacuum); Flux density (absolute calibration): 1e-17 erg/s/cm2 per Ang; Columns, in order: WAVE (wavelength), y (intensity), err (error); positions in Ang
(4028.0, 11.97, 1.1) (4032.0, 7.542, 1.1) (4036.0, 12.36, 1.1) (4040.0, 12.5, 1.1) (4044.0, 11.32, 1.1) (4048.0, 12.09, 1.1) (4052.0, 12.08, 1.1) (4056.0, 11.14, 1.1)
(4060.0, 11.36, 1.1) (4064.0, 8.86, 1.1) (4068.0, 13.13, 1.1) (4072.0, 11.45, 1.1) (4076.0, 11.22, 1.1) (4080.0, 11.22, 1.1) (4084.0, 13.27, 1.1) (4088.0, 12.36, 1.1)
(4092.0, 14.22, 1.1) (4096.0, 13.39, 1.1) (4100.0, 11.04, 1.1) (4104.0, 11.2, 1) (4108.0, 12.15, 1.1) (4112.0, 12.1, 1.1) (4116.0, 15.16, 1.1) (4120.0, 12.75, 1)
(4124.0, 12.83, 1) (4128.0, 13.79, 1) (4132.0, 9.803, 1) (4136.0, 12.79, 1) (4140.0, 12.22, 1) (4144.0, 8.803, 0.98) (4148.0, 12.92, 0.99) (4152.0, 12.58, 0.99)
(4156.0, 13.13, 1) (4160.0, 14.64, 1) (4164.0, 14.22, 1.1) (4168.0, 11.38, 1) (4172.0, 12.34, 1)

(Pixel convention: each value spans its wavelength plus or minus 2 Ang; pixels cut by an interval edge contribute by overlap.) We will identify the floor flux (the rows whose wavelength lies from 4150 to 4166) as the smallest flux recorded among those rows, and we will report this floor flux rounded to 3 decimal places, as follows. 12.580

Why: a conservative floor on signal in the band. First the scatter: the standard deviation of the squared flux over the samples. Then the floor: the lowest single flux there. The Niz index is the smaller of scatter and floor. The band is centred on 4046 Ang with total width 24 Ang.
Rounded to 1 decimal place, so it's 11.1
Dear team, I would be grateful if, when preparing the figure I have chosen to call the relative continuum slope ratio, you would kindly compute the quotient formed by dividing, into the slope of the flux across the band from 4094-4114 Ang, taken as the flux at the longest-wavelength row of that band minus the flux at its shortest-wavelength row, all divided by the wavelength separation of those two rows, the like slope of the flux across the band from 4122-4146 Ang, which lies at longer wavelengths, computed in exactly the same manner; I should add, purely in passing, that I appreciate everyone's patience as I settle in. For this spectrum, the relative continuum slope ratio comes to 0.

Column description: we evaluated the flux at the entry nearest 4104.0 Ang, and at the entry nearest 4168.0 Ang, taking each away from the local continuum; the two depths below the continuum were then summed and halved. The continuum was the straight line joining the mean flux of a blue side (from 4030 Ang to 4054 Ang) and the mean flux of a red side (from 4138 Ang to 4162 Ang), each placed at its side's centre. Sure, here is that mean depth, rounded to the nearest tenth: 1.0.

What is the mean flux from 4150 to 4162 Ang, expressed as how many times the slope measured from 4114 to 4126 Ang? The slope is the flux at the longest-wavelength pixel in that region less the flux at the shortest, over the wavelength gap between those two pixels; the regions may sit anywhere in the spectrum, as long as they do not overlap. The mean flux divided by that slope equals -46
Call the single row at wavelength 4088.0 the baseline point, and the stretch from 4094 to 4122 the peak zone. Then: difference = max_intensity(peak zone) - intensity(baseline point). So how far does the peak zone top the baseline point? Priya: 2.8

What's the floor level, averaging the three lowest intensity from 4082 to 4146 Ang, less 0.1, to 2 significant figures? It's 9.8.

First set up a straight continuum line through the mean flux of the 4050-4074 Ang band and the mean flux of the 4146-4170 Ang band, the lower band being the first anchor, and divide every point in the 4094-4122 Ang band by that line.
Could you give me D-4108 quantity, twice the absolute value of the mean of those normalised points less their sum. 12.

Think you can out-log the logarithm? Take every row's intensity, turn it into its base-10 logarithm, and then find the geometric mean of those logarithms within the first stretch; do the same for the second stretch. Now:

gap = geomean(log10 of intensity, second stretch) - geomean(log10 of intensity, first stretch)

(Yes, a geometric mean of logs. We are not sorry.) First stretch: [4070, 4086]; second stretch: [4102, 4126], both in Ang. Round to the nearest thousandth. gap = 0.031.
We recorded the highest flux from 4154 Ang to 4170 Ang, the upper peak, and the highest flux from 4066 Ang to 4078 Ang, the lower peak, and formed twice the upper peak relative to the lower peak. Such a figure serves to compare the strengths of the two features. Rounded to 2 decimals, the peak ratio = 2.23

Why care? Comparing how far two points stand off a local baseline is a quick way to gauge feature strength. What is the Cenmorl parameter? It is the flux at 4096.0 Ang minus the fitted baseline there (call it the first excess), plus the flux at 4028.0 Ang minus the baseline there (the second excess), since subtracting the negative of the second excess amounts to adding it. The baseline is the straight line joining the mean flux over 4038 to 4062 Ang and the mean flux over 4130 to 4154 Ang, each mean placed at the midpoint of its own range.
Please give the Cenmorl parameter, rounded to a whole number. 2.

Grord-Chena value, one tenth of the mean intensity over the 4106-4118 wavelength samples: 1.31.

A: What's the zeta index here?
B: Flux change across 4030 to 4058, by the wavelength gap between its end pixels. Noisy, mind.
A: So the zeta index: 0.15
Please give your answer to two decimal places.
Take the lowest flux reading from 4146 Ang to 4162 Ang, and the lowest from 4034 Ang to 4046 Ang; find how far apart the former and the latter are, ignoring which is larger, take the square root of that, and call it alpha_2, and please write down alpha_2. 1.12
